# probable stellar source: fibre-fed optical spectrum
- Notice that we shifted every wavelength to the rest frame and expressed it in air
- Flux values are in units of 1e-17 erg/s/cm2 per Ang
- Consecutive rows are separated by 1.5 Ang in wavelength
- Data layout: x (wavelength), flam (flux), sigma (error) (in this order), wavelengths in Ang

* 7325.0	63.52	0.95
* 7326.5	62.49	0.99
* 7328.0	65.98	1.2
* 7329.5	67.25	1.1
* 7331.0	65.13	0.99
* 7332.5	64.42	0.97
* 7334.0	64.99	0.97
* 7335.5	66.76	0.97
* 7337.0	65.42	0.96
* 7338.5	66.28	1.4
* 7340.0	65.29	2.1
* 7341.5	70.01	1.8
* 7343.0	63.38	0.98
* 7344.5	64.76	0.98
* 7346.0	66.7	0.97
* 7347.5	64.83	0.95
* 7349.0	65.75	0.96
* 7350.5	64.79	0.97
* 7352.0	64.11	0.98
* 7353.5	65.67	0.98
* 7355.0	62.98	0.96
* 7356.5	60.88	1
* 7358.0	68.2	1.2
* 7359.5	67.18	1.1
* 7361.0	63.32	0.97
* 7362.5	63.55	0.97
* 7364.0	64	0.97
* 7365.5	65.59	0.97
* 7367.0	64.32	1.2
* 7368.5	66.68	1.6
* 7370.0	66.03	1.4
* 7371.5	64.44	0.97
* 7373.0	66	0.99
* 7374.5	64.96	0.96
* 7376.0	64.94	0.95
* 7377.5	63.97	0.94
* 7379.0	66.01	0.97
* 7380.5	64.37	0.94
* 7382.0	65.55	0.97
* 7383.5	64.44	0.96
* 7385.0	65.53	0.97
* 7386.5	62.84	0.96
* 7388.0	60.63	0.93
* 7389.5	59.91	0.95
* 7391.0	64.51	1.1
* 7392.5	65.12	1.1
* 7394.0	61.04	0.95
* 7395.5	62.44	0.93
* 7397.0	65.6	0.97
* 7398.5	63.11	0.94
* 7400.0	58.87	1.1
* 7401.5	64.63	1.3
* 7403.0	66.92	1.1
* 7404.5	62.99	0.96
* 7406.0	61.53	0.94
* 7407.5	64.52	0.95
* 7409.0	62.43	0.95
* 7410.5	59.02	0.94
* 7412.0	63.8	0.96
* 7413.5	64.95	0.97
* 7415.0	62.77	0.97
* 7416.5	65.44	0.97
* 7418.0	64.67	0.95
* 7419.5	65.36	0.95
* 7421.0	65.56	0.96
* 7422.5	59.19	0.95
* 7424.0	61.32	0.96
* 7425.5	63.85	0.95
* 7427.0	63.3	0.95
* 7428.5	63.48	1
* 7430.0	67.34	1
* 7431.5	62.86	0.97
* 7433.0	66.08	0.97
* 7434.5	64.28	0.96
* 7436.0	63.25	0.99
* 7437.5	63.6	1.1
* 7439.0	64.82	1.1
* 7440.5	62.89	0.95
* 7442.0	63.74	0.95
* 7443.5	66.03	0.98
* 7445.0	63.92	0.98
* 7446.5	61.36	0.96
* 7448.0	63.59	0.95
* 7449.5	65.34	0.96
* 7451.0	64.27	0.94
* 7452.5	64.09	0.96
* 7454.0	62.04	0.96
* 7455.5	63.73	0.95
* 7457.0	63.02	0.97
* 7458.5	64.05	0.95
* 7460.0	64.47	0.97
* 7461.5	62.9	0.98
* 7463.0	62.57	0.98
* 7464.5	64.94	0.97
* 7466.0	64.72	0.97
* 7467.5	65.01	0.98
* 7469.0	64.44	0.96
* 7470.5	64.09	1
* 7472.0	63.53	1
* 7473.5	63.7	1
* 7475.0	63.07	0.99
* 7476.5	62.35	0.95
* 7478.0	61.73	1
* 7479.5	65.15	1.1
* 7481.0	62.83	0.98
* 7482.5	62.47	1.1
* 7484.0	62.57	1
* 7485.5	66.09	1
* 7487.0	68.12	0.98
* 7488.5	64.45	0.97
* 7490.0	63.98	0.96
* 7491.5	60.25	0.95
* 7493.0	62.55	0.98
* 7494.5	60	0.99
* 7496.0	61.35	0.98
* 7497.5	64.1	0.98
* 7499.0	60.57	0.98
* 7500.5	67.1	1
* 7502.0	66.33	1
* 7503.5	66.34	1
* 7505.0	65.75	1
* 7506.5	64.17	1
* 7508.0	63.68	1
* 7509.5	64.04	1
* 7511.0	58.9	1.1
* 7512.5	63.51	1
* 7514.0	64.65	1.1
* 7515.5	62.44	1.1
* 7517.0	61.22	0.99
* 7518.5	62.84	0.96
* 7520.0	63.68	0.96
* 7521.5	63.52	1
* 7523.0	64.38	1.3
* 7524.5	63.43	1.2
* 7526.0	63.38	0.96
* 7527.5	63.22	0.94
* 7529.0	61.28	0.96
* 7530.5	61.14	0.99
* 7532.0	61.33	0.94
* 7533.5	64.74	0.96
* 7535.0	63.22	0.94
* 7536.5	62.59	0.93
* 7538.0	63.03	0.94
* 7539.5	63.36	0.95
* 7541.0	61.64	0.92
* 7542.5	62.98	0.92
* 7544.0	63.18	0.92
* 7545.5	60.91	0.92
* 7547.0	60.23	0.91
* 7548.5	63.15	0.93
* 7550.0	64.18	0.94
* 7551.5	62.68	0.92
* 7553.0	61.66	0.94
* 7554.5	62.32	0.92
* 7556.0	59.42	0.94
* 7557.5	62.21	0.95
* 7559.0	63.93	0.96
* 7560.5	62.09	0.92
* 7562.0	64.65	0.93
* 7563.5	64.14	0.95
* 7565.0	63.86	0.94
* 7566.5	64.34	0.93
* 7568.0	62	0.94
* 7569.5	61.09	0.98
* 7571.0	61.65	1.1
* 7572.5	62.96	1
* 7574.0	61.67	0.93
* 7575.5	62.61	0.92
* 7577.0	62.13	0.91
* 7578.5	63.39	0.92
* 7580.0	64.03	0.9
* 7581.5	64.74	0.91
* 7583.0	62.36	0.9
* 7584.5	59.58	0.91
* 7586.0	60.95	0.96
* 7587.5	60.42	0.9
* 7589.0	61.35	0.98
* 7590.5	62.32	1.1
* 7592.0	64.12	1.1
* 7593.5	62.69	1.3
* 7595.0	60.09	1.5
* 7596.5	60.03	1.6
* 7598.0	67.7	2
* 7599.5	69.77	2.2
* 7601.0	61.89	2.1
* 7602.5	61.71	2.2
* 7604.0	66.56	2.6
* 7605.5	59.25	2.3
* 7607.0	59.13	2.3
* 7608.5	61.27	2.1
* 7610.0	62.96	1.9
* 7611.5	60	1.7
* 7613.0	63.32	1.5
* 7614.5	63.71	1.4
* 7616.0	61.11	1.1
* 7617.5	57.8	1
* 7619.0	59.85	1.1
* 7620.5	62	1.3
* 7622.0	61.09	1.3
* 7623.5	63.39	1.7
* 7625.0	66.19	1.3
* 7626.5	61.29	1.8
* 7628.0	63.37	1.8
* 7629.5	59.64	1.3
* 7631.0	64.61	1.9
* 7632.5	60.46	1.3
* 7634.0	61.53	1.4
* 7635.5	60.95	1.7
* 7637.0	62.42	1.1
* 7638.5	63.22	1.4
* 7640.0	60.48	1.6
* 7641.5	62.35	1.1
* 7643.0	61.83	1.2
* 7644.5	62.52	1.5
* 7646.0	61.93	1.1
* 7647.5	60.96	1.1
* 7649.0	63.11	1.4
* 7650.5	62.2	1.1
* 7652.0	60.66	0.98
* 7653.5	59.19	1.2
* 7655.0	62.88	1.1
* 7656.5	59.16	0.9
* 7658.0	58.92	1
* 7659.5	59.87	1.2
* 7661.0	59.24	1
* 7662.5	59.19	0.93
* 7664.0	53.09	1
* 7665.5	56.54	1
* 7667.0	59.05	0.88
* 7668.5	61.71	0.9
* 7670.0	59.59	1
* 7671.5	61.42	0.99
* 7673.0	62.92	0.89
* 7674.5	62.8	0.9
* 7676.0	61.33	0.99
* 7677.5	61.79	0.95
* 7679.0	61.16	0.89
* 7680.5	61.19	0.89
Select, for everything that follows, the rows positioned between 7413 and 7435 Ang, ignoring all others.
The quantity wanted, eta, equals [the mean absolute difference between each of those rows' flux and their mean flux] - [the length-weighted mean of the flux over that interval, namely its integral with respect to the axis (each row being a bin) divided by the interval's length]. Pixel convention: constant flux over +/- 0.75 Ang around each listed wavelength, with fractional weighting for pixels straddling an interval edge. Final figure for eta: -62.5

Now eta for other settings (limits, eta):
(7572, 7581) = -62.2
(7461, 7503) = -62.1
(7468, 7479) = -62.6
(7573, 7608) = -60.6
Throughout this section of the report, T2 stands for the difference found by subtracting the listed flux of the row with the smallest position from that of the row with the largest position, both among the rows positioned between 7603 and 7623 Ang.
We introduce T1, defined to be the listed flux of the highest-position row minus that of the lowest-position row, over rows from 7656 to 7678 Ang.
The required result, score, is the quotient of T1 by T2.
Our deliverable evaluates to -0.5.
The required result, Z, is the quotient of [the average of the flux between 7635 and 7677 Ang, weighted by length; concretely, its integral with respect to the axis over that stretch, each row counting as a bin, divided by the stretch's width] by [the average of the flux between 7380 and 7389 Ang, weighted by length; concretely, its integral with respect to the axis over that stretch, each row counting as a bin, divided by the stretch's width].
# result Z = 0.95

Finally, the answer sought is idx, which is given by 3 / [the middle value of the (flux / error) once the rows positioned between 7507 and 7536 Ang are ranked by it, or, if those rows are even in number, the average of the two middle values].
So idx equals 0.0471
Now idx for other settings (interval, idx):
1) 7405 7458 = 0.0450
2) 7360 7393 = 0.0453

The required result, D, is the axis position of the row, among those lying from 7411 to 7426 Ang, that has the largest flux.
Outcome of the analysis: 7421.0 Ang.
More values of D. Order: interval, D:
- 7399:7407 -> 7403.0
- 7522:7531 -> 7523.0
